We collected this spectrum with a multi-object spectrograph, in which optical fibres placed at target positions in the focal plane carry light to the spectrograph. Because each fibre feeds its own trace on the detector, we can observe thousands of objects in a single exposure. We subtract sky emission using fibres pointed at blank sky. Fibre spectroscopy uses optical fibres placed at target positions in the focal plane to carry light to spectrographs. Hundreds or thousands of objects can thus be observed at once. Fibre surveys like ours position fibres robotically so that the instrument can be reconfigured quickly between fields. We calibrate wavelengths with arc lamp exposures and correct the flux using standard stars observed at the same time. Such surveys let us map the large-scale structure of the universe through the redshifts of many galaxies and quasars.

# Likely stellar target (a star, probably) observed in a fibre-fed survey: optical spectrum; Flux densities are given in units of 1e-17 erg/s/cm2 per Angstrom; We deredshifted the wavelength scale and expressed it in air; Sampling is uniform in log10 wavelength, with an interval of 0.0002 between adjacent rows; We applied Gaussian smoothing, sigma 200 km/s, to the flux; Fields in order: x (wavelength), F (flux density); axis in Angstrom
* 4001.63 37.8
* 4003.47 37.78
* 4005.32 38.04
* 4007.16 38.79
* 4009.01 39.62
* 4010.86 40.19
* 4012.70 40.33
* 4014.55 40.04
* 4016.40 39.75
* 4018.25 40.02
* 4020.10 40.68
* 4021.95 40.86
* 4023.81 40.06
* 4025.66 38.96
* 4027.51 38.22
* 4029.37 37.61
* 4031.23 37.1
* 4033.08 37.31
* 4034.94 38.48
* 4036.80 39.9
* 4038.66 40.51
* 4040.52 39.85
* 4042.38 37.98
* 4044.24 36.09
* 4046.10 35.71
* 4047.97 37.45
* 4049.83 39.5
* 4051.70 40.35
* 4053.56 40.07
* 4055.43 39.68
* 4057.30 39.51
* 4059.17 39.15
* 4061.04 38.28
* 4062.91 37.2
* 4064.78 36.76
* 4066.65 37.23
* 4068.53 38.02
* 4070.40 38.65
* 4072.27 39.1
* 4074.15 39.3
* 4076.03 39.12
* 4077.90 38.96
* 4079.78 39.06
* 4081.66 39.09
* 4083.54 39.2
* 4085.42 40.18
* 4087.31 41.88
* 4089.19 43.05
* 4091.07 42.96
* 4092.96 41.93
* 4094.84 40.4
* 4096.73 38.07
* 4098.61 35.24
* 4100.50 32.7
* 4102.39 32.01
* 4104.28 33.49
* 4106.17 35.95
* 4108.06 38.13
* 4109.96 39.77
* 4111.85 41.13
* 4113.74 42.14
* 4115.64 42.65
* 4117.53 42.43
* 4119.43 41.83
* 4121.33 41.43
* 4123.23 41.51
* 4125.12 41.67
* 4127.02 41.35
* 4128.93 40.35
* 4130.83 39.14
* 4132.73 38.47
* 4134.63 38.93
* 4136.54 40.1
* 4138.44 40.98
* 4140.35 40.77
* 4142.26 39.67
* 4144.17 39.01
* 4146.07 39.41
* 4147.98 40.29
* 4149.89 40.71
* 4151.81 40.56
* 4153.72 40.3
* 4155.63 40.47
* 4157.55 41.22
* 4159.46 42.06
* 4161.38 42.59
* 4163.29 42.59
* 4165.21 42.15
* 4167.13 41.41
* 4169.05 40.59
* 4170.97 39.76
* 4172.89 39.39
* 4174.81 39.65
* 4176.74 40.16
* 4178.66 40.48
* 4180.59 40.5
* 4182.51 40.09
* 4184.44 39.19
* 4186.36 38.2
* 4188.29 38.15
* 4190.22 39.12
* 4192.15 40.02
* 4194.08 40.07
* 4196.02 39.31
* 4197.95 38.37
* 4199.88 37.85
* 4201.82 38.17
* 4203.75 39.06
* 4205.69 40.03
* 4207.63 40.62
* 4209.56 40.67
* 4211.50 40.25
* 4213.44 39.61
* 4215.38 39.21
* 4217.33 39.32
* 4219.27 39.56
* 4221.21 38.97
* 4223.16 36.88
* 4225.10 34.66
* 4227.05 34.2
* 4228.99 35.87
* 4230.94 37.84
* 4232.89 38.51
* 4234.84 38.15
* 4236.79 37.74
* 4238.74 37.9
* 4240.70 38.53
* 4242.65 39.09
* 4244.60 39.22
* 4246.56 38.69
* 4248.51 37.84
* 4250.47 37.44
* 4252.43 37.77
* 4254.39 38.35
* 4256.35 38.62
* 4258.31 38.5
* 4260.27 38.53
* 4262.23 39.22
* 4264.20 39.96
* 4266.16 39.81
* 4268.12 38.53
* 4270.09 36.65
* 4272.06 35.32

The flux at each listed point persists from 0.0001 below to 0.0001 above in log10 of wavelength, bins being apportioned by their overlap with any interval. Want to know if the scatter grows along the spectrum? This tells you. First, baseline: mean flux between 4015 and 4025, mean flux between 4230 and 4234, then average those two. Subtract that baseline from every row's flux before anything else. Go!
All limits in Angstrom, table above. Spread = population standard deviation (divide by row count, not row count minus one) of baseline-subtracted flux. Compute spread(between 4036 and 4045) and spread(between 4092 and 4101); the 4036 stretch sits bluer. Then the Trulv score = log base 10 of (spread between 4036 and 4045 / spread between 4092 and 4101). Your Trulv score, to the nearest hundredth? -0.31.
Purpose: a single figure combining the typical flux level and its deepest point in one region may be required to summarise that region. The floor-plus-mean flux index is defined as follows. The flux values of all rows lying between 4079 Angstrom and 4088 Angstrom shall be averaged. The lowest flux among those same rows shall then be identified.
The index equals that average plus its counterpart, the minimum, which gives 79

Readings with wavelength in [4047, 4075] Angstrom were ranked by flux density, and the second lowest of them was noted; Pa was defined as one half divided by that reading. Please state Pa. 0.0134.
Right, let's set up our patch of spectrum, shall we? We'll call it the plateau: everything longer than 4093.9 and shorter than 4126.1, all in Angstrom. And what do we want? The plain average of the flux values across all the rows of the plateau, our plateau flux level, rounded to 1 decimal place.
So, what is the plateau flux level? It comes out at 38.9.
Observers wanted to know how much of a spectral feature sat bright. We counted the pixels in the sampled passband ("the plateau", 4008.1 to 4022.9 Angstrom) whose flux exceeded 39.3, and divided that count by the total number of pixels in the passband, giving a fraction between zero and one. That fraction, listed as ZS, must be 1.0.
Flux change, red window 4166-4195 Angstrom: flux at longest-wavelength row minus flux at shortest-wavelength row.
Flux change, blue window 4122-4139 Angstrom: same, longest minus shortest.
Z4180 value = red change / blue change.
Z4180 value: 2.5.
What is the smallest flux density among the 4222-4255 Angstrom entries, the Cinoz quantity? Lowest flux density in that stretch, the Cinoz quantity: 34.2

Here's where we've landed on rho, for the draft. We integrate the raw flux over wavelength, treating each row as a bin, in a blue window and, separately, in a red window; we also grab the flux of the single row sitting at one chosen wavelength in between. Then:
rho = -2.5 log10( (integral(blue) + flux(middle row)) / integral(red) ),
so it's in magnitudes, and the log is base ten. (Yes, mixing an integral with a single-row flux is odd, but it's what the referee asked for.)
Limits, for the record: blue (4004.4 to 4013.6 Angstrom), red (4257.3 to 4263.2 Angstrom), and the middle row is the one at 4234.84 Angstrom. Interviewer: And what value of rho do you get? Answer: -0.61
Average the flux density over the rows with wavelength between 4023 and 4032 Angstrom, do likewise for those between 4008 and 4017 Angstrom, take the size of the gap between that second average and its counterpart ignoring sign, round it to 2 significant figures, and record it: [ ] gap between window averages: 1.6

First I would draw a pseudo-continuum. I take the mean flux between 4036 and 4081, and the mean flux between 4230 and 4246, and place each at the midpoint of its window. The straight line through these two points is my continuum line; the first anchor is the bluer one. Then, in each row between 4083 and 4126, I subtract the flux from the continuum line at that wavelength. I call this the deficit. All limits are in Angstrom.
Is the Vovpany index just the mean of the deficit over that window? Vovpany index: -1.0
